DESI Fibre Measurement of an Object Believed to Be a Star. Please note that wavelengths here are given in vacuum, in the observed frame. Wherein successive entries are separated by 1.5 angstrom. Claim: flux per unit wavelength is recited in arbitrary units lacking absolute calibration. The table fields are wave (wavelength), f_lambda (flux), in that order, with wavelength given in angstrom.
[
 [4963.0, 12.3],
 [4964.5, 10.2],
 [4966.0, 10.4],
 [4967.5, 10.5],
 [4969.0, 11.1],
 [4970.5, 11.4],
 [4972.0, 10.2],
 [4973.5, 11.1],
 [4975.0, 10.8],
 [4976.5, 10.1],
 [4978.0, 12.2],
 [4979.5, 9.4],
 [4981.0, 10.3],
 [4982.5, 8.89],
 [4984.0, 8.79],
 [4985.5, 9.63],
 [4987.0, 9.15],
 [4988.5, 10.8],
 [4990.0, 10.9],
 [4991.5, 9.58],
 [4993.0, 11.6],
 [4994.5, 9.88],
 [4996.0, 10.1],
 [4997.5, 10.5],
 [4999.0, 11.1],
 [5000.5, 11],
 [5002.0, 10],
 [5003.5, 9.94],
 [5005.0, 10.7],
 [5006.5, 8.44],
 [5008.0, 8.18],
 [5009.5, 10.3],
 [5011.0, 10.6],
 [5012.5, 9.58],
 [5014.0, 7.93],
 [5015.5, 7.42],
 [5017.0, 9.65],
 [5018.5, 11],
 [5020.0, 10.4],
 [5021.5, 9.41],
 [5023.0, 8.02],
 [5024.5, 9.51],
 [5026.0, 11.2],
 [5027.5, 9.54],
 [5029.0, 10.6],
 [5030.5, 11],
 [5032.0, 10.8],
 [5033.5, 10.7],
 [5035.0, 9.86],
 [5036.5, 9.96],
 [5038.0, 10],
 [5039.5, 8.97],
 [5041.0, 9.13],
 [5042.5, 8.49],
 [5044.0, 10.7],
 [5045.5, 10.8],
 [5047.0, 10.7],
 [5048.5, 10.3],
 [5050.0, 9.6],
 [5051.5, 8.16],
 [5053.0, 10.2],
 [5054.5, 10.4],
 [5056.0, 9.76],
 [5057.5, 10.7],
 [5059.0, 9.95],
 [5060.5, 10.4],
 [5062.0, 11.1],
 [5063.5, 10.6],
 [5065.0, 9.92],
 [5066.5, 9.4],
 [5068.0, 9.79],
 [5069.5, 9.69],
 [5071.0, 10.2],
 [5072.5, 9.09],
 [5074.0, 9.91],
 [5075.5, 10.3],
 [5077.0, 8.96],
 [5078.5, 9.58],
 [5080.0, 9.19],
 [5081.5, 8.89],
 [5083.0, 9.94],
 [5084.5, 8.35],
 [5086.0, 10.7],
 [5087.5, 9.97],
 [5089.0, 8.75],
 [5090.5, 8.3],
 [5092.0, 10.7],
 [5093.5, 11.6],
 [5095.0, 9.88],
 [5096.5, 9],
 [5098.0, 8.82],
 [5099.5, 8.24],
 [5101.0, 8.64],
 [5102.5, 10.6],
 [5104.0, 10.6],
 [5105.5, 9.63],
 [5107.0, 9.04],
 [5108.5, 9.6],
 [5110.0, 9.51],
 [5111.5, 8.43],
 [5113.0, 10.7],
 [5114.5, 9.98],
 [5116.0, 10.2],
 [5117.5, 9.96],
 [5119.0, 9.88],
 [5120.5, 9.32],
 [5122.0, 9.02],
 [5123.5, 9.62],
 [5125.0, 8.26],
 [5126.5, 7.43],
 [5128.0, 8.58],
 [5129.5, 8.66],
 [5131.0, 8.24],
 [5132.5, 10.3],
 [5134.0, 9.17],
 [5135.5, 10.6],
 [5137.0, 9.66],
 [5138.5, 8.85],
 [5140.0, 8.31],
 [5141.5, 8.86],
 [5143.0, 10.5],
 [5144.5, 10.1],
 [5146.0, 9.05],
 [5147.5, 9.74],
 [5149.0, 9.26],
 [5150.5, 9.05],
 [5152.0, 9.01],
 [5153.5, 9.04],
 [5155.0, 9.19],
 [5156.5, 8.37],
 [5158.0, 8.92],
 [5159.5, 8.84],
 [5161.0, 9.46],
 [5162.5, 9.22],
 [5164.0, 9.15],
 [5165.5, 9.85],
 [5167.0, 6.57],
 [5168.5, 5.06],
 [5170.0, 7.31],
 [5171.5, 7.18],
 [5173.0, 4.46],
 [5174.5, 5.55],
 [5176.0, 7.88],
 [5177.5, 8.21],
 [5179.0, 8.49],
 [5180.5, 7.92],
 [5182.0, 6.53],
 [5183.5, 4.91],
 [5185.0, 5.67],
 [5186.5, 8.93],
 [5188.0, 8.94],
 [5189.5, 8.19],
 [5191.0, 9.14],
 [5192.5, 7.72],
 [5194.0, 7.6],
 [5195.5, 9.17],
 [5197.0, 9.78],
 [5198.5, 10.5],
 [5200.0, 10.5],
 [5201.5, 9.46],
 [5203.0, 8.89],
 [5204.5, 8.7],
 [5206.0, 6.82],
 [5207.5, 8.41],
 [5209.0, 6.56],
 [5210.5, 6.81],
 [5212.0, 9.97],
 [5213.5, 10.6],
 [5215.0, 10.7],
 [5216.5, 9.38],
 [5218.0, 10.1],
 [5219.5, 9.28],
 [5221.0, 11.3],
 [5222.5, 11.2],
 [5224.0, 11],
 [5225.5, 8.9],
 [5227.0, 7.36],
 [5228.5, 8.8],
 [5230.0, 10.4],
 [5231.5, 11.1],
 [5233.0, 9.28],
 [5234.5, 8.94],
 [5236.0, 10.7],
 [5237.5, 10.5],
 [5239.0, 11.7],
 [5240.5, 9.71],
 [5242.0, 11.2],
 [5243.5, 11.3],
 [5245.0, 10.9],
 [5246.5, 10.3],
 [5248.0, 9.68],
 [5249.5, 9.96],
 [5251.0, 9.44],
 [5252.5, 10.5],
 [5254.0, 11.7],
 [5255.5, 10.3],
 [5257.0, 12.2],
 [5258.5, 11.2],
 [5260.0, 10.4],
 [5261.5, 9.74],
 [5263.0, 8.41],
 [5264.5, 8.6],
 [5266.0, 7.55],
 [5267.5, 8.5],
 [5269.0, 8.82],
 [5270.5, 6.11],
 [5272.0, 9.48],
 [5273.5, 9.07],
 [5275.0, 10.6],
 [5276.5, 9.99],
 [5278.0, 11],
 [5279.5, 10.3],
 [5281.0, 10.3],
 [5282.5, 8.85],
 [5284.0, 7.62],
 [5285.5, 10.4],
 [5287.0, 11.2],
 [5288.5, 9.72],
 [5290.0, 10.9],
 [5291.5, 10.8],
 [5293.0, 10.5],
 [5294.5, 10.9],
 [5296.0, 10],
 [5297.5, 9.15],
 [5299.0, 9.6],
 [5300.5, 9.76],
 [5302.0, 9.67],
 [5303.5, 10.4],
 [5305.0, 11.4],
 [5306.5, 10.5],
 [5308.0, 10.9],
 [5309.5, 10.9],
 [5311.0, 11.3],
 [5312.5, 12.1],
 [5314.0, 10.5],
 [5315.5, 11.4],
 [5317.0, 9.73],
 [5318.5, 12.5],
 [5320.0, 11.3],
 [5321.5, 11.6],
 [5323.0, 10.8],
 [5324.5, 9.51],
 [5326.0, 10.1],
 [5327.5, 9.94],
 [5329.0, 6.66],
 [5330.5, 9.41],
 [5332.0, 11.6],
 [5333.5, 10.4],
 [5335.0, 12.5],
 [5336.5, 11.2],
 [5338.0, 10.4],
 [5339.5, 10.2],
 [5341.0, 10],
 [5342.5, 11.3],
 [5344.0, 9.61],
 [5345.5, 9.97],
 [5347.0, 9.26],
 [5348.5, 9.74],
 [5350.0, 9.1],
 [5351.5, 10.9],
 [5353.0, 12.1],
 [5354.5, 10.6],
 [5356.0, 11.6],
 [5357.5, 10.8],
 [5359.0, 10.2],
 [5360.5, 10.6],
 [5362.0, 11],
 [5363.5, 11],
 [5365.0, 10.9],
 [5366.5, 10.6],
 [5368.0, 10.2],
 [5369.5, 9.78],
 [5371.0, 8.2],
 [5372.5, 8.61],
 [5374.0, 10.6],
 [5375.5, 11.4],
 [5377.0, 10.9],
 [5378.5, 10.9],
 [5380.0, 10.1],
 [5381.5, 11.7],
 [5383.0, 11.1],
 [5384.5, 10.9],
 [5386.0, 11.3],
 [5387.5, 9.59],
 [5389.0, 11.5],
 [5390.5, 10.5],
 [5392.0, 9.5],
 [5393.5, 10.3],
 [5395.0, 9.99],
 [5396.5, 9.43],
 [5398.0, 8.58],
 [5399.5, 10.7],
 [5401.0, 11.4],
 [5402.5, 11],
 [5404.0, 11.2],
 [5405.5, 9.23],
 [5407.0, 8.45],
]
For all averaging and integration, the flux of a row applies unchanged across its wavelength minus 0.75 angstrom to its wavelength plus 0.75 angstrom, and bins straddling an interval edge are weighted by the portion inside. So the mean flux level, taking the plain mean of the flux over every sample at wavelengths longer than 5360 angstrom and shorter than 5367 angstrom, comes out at 10.8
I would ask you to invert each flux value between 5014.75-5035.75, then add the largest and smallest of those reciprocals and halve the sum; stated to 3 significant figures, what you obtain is 0.112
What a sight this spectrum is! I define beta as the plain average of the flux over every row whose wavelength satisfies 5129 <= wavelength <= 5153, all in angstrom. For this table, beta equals 9.34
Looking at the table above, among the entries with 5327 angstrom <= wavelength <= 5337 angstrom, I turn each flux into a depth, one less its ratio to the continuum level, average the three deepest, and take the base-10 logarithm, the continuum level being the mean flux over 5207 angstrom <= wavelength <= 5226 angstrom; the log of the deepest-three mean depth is -1.0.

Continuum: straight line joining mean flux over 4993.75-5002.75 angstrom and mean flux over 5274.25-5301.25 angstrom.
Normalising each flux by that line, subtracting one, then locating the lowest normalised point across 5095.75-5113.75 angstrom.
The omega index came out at 5099.5 angstrom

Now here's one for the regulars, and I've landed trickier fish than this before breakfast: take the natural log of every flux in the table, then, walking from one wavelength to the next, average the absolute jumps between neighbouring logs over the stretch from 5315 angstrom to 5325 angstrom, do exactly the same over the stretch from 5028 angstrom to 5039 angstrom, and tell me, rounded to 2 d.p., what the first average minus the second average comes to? 0.10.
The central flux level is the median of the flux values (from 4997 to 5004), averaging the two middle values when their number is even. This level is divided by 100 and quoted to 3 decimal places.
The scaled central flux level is 0.105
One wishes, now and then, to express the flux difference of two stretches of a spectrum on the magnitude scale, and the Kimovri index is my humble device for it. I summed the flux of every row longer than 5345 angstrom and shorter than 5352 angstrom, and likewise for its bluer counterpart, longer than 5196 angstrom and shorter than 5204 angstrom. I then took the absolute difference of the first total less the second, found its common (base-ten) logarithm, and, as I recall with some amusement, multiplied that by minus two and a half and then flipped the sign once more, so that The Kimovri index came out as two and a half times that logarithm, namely -2.0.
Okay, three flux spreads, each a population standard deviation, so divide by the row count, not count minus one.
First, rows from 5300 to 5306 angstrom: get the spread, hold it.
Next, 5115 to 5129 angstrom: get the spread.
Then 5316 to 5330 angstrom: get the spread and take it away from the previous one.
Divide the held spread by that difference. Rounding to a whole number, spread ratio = -1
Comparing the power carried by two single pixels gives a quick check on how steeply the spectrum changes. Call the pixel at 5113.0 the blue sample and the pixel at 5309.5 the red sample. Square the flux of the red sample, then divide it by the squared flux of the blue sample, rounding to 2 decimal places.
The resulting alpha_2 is 1.04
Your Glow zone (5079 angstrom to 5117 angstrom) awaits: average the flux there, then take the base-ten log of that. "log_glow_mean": 0.98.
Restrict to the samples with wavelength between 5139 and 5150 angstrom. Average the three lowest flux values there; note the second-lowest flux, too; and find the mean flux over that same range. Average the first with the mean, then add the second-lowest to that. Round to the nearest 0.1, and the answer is 17.9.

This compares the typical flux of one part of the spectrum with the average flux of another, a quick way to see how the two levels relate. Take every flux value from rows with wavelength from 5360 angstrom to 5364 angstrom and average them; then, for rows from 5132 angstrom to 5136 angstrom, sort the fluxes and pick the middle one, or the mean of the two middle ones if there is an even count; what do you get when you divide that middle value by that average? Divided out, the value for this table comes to 0.95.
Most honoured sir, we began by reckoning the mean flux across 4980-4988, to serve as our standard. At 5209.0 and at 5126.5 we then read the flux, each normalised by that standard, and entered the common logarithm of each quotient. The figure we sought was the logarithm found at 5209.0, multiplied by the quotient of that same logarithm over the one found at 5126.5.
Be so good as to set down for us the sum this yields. -0.24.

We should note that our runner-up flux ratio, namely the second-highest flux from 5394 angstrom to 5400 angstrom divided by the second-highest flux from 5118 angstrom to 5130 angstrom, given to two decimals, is 1.04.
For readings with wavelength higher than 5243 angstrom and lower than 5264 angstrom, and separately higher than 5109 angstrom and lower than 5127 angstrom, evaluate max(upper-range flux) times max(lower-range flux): 131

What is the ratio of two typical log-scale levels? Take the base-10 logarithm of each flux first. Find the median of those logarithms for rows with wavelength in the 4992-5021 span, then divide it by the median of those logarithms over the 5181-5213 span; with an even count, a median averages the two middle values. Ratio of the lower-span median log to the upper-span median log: 1.07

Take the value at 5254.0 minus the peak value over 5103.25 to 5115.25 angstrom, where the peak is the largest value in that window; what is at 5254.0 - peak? 1.0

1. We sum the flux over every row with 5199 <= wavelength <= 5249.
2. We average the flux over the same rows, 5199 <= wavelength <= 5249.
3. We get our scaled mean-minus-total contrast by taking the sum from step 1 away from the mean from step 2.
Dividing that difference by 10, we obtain -31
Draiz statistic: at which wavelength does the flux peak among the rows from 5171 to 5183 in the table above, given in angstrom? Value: 5179.0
